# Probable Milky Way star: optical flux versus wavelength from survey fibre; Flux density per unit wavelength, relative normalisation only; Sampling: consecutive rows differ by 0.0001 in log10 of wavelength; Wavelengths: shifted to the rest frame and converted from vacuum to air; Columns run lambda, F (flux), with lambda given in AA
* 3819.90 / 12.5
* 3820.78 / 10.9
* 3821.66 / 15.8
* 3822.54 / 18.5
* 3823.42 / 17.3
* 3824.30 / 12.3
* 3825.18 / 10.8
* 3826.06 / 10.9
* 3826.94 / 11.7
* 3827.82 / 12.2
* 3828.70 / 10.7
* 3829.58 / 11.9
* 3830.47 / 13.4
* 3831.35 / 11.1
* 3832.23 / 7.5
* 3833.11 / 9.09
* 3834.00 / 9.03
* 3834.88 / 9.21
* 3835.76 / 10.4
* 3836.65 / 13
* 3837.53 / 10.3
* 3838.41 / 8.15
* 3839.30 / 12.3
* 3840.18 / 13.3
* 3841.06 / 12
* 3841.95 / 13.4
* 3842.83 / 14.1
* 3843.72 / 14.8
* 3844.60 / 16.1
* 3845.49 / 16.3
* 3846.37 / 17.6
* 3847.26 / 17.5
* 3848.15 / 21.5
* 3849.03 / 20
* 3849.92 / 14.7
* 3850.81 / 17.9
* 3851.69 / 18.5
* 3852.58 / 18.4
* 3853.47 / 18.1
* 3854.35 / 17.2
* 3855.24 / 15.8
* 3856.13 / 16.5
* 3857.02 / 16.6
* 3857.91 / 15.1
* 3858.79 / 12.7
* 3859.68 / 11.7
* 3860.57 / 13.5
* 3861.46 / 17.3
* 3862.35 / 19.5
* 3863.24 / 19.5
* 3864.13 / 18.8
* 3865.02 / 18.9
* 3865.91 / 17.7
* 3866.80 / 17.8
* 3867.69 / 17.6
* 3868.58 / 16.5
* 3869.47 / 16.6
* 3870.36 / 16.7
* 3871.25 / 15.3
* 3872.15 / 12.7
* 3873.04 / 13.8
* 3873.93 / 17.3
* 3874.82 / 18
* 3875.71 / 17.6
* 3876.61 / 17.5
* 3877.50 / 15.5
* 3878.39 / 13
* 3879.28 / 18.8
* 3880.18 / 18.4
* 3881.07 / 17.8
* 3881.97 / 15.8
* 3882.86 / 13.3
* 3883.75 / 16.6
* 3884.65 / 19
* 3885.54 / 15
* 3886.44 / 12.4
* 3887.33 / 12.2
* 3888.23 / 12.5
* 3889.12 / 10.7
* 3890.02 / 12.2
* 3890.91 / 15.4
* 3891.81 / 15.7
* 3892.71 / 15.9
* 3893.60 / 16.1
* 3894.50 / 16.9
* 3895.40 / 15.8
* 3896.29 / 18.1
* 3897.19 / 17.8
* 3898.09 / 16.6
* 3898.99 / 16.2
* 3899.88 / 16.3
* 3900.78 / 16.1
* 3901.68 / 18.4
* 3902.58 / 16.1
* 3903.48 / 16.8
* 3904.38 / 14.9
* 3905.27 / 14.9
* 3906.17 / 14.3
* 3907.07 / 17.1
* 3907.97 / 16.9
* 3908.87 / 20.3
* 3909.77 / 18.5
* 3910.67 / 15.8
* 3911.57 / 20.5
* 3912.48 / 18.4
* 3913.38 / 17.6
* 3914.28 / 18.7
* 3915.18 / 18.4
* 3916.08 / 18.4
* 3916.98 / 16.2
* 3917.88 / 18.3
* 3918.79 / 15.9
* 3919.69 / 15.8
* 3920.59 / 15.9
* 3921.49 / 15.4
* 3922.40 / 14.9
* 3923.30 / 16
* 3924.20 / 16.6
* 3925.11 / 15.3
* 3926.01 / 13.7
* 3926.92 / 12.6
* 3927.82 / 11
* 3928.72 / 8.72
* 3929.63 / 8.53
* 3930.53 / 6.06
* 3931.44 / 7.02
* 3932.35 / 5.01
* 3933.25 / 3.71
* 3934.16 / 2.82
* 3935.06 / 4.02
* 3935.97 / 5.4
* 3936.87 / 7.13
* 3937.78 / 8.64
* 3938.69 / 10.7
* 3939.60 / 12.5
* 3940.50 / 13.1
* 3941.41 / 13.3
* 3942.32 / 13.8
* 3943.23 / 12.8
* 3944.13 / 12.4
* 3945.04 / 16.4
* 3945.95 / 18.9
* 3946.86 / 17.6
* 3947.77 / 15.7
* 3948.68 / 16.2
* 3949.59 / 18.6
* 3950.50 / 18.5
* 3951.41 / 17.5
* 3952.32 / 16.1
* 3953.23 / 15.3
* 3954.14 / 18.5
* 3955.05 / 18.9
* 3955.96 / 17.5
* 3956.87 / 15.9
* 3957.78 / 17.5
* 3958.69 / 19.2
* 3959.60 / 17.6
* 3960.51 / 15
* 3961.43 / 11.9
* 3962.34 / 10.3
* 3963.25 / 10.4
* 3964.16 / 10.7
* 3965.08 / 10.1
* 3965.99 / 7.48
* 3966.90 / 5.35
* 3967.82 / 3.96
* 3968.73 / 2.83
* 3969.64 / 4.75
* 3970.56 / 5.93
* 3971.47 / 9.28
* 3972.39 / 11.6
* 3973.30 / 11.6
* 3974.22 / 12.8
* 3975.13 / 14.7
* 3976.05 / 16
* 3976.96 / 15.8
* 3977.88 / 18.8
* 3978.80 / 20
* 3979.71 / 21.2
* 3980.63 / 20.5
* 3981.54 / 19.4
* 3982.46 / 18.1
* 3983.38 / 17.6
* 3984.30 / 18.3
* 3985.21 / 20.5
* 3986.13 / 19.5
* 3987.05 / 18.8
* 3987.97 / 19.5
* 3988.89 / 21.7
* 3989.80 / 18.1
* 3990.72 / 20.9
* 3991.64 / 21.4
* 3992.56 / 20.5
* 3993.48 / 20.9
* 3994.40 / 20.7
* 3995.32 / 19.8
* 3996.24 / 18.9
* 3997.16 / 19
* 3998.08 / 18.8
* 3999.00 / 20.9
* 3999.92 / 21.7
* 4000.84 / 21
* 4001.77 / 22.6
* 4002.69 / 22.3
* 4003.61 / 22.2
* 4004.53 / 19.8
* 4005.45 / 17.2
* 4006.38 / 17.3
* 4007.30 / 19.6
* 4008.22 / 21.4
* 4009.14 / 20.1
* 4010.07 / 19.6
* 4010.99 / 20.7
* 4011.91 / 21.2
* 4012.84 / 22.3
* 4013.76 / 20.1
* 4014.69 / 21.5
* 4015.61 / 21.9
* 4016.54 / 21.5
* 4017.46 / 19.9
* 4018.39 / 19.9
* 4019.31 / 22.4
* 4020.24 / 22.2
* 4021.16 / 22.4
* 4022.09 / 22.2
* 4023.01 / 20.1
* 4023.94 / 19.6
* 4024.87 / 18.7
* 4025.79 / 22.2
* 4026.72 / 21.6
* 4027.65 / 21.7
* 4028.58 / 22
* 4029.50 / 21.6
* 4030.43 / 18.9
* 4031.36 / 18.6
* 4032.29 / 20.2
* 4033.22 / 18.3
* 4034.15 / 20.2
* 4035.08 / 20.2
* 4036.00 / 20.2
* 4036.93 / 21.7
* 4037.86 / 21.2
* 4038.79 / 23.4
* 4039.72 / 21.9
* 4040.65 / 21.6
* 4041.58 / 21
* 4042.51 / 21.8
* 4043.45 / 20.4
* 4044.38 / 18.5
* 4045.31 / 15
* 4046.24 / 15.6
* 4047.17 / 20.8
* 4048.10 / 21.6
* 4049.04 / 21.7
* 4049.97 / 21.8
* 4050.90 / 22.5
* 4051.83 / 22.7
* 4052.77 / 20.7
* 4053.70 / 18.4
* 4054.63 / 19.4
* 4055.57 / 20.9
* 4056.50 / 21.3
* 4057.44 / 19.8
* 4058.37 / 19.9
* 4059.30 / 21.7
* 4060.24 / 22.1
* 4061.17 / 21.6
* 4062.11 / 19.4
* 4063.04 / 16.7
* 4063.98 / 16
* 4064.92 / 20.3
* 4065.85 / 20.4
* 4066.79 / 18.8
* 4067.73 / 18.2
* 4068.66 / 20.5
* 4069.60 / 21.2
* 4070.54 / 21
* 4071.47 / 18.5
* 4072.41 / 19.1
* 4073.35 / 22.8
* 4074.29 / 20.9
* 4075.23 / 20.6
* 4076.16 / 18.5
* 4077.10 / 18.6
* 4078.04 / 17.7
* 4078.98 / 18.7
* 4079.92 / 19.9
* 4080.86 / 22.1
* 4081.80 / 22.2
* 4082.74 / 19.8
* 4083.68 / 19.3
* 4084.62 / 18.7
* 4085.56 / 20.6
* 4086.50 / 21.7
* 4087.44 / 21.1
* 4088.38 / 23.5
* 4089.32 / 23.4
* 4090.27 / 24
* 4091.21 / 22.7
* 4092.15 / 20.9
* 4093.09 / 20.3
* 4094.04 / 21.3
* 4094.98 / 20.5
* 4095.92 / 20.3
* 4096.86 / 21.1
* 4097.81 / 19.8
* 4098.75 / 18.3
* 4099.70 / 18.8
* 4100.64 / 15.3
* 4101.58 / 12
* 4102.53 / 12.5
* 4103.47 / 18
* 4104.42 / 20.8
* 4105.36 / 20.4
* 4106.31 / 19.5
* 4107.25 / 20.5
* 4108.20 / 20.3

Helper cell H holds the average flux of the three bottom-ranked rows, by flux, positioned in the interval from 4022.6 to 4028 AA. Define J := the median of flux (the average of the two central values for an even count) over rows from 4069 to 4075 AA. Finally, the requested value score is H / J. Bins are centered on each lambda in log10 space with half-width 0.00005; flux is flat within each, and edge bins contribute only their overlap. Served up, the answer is 0.9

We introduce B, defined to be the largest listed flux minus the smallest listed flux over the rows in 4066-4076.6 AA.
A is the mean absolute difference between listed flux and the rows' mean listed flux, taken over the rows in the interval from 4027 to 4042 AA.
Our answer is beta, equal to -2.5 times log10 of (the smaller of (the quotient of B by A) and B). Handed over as -1.53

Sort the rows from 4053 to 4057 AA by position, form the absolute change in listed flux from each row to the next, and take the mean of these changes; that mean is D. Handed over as 0.97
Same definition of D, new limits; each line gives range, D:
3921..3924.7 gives 0.73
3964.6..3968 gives 2.05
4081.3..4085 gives 1.17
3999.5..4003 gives 0.87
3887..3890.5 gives 1.20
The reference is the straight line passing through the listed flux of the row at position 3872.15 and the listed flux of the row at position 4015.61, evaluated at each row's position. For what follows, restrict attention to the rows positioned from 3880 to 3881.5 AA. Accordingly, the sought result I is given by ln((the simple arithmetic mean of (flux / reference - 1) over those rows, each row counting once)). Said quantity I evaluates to -1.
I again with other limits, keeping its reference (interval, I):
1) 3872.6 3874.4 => -2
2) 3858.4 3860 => -4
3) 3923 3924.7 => -4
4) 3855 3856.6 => -1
